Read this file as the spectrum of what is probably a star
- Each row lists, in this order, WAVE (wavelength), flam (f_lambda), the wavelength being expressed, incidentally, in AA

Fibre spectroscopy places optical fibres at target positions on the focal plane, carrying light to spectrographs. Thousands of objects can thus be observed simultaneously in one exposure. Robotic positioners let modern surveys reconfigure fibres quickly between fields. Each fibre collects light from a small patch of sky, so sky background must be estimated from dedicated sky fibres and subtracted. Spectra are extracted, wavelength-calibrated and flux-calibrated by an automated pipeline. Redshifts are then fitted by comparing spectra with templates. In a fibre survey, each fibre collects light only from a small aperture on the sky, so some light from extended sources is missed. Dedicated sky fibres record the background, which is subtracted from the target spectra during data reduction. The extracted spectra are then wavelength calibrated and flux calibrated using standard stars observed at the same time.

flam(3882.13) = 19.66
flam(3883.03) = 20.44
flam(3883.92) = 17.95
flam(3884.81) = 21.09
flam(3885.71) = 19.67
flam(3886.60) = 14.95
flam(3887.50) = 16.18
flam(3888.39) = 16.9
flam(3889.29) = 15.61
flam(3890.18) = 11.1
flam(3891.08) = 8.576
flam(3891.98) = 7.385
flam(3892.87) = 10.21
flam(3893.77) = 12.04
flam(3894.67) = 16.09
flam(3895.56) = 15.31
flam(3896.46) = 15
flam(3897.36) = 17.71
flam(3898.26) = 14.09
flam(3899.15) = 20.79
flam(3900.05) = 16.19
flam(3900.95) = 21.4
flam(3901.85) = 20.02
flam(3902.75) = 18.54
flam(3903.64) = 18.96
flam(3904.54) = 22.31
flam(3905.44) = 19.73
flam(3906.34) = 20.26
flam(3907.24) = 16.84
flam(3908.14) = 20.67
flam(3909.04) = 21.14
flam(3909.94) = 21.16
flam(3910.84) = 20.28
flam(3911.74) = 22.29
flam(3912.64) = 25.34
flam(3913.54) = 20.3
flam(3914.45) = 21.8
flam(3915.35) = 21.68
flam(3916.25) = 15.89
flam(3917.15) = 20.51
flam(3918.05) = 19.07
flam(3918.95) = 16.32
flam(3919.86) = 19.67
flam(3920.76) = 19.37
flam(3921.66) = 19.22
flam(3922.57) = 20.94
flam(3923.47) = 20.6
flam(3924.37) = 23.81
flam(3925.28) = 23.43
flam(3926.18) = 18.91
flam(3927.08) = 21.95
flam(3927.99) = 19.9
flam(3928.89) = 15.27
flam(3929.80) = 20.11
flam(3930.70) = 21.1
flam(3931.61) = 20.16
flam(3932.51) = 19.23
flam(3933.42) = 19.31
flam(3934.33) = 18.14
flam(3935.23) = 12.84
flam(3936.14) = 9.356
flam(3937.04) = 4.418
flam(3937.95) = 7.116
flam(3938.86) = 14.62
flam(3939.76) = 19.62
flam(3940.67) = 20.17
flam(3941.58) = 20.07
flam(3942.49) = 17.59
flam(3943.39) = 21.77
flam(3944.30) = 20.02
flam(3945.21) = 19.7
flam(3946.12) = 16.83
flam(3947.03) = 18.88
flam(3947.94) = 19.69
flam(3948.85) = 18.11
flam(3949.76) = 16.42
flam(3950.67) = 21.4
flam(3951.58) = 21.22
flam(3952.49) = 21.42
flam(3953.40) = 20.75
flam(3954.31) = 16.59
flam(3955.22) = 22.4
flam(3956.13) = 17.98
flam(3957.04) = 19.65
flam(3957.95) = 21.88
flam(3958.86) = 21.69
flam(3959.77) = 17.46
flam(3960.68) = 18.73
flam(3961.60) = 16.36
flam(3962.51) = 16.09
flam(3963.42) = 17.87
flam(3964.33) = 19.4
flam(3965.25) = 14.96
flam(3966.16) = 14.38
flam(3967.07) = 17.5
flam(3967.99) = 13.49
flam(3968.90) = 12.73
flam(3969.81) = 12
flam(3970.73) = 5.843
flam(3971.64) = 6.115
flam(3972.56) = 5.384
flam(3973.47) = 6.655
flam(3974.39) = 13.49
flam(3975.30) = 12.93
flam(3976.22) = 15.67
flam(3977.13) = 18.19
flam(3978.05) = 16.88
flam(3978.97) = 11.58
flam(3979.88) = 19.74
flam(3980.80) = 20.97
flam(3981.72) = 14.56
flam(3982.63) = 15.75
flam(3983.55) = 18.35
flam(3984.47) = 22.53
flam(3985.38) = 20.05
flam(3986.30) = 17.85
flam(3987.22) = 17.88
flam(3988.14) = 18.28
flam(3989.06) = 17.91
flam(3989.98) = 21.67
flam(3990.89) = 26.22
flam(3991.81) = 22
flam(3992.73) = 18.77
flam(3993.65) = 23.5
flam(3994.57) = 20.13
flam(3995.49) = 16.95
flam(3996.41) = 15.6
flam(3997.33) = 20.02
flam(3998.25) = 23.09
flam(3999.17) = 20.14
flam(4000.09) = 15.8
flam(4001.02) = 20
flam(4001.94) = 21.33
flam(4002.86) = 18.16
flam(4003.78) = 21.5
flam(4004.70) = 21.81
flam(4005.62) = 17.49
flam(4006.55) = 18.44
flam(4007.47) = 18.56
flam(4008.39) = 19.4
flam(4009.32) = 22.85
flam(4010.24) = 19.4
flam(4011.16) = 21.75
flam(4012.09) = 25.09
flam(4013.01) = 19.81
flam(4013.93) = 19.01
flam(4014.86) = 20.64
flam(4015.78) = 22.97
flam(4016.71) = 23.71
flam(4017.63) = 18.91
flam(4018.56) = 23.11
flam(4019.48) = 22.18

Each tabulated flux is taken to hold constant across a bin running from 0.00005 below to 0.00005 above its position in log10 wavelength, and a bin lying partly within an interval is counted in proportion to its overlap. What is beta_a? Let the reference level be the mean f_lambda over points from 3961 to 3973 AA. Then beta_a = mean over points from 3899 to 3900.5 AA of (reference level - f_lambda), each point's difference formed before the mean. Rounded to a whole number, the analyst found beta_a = -5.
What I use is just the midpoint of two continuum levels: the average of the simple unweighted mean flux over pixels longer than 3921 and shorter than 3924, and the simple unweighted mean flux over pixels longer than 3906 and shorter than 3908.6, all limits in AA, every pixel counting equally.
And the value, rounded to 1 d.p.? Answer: 19.8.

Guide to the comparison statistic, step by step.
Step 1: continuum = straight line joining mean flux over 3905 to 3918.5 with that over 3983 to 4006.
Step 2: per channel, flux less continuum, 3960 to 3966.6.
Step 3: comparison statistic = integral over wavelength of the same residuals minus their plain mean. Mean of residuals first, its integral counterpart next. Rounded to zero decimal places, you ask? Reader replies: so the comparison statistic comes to -18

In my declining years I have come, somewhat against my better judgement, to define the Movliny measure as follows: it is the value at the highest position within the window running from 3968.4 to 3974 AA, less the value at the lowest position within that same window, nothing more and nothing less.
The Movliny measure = -6.1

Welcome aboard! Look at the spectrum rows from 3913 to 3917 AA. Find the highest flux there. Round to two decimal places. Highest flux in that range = 21.80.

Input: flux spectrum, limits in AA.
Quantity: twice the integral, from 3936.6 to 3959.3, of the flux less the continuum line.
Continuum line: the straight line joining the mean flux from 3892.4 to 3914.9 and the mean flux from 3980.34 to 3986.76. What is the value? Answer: -11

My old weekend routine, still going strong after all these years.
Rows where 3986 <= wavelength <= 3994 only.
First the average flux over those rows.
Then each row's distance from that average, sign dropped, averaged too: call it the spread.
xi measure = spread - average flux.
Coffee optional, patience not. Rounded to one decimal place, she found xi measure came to -17.9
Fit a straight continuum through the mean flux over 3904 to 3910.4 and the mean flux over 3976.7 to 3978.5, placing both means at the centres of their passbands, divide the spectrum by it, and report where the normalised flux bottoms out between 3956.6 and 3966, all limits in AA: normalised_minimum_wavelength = 3965.25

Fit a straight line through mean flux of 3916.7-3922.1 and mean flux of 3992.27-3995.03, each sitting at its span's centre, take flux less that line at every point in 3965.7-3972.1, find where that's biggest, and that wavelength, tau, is 3967.07 AA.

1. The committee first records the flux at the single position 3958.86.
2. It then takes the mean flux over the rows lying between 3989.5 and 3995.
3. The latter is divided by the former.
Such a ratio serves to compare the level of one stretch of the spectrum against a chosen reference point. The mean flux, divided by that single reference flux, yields 1.02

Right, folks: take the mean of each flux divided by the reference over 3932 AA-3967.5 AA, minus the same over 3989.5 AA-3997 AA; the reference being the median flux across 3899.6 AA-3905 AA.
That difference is -0.15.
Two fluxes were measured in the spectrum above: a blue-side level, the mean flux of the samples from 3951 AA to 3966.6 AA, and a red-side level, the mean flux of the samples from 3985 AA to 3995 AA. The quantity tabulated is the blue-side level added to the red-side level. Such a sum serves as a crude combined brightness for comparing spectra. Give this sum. 39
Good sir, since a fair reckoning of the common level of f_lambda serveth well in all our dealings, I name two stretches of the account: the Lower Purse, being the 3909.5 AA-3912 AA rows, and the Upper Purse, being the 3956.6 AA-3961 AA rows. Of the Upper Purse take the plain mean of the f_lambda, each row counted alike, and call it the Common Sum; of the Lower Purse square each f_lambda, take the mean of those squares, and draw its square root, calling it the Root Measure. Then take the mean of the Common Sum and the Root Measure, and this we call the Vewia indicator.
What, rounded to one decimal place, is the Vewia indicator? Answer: 20.6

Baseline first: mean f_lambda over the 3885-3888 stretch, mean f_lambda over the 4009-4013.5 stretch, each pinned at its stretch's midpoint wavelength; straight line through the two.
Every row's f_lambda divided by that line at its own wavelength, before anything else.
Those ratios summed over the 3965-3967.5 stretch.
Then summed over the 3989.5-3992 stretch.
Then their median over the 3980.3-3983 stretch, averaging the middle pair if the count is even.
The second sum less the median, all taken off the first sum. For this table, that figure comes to -0.2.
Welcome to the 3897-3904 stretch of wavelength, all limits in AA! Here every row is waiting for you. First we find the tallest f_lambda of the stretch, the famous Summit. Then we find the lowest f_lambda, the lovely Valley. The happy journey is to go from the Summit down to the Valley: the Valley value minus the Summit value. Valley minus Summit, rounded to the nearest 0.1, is -7.3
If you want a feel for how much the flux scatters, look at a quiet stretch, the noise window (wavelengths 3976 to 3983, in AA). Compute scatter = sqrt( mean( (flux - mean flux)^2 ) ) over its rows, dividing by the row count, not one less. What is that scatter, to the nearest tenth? 2.8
